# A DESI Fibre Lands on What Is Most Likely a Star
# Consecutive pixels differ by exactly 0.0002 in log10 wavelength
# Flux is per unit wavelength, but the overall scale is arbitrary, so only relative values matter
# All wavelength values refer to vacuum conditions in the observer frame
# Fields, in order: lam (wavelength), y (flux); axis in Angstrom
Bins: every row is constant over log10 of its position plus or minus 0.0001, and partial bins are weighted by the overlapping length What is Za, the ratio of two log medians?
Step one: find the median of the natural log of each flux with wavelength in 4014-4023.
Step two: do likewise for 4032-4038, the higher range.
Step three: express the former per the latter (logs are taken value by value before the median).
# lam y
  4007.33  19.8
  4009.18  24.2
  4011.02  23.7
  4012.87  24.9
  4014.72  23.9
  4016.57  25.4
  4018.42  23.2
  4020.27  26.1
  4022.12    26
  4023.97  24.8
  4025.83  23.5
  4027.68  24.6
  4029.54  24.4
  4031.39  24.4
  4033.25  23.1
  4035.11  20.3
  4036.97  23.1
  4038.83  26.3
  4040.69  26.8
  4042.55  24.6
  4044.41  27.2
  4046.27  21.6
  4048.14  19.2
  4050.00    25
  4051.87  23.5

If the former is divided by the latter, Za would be 1.03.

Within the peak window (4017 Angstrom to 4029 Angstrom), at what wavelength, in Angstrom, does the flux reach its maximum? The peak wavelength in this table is 4020.27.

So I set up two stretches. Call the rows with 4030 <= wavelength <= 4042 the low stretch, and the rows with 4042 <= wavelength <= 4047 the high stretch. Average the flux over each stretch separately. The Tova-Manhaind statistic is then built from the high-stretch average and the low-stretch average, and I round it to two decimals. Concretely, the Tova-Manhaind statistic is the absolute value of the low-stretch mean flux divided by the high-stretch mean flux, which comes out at 0.98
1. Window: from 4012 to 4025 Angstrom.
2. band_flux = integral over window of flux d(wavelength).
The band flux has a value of 323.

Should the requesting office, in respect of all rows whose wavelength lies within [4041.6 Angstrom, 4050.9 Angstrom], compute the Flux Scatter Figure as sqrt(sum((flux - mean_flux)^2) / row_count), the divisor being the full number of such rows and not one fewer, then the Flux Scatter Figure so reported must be 2.8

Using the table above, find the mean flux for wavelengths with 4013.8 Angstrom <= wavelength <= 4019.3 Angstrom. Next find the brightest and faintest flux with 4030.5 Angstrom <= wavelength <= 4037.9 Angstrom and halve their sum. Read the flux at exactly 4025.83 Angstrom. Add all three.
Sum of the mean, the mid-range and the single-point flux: 70.0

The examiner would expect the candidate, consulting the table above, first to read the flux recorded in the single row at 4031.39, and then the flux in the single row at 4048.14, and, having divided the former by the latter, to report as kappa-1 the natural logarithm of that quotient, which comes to 0.24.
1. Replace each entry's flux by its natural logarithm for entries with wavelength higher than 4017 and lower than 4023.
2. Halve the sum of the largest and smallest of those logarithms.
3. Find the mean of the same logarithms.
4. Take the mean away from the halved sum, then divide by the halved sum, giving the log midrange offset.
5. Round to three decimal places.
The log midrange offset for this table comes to -0.006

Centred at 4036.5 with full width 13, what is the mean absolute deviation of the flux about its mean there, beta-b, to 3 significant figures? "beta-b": 1.64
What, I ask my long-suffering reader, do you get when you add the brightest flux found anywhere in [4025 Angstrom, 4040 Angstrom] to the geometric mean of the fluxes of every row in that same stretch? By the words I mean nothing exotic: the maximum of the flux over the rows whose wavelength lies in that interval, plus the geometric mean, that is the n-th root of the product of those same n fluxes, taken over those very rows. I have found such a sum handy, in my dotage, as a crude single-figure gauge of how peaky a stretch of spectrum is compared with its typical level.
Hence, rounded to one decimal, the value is 50.0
